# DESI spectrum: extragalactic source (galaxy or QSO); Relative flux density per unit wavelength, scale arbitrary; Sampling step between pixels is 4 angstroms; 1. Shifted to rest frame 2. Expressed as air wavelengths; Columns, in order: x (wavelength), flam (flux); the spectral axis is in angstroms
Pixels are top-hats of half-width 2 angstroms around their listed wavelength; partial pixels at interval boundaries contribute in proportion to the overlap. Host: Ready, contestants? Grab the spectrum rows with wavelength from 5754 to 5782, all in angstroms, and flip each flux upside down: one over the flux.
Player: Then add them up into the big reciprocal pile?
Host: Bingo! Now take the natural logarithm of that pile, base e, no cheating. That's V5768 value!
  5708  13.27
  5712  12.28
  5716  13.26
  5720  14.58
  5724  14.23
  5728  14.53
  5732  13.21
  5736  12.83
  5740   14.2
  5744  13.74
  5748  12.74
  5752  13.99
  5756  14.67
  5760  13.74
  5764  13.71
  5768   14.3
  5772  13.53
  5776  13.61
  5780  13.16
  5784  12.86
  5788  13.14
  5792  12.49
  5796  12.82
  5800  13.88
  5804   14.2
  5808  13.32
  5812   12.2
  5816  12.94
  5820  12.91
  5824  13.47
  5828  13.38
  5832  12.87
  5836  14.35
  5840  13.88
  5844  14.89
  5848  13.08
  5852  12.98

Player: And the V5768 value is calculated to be -0.68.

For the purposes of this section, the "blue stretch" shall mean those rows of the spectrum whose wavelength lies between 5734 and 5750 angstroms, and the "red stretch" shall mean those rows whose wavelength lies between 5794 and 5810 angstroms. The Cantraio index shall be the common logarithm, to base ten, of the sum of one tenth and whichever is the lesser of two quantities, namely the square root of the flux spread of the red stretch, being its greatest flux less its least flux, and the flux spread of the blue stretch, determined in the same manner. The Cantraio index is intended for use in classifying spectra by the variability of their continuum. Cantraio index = 0.11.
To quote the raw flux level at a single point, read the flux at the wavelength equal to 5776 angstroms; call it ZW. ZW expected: 13.61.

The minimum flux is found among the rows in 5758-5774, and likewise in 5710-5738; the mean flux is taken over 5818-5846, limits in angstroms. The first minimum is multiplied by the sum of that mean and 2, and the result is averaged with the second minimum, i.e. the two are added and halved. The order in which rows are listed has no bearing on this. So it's 112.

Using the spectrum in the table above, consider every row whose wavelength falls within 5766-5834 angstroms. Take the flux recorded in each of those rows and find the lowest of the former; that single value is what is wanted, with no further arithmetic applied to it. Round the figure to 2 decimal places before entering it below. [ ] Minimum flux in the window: 12.20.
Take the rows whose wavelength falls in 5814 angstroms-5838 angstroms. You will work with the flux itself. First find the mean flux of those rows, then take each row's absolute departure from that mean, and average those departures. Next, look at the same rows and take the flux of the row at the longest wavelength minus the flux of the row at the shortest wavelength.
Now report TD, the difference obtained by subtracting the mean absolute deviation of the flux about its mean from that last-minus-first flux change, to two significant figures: 1.0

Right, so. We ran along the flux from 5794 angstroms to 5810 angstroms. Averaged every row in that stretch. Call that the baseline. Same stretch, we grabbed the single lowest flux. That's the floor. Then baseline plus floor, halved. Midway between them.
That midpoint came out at 13.2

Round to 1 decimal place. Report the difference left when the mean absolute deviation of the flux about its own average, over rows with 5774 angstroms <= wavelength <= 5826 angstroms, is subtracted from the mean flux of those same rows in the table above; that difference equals 12.7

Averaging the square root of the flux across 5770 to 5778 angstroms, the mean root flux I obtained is 3.68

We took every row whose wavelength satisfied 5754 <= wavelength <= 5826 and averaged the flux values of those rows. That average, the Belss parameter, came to 13.4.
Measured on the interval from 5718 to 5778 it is 13.8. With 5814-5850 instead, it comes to 13.5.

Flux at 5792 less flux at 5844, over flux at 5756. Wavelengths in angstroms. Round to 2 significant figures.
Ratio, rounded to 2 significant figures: -0.16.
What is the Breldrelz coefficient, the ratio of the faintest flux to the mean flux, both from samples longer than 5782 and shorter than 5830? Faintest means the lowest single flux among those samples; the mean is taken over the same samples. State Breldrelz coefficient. 0.929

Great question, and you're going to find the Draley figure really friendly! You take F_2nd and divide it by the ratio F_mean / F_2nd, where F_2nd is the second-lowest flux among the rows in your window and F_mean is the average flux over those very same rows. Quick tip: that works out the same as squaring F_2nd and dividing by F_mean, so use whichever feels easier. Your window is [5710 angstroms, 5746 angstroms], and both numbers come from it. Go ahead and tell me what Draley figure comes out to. 12.1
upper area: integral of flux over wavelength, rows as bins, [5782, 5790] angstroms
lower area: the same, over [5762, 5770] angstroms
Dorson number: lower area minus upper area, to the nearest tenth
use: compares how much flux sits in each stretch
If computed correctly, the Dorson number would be 8.0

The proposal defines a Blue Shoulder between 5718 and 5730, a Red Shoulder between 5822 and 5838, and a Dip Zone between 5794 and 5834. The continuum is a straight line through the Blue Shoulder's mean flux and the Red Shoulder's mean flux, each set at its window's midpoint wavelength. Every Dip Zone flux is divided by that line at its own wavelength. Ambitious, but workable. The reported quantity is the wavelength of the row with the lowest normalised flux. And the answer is 5812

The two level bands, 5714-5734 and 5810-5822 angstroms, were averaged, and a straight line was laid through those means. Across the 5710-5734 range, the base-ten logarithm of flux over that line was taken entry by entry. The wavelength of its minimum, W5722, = 5712 angstroms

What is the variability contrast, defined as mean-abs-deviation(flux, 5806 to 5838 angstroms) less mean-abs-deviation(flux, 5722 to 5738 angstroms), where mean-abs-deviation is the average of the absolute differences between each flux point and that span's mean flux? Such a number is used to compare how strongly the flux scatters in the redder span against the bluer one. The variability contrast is -0.23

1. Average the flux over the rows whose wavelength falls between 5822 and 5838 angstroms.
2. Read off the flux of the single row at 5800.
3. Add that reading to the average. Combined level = 27.4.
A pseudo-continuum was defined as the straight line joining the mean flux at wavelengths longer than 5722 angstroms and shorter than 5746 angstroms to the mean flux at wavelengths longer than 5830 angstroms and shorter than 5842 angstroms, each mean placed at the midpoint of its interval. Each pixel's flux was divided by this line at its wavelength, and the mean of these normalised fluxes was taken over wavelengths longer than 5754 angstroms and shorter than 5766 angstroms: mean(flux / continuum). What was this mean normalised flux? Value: 1.02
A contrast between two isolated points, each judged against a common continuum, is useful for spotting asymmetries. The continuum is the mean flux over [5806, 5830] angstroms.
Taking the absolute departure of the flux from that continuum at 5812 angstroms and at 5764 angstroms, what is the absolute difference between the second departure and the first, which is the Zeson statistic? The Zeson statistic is 0.16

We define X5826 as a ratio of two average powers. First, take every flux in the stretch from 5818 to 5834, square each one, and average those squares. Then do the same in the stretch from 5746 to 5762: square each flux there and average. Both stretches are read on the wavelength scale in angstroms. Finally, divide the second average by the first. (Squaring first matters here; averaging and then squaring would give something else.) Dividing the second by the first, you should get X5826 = 1.10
